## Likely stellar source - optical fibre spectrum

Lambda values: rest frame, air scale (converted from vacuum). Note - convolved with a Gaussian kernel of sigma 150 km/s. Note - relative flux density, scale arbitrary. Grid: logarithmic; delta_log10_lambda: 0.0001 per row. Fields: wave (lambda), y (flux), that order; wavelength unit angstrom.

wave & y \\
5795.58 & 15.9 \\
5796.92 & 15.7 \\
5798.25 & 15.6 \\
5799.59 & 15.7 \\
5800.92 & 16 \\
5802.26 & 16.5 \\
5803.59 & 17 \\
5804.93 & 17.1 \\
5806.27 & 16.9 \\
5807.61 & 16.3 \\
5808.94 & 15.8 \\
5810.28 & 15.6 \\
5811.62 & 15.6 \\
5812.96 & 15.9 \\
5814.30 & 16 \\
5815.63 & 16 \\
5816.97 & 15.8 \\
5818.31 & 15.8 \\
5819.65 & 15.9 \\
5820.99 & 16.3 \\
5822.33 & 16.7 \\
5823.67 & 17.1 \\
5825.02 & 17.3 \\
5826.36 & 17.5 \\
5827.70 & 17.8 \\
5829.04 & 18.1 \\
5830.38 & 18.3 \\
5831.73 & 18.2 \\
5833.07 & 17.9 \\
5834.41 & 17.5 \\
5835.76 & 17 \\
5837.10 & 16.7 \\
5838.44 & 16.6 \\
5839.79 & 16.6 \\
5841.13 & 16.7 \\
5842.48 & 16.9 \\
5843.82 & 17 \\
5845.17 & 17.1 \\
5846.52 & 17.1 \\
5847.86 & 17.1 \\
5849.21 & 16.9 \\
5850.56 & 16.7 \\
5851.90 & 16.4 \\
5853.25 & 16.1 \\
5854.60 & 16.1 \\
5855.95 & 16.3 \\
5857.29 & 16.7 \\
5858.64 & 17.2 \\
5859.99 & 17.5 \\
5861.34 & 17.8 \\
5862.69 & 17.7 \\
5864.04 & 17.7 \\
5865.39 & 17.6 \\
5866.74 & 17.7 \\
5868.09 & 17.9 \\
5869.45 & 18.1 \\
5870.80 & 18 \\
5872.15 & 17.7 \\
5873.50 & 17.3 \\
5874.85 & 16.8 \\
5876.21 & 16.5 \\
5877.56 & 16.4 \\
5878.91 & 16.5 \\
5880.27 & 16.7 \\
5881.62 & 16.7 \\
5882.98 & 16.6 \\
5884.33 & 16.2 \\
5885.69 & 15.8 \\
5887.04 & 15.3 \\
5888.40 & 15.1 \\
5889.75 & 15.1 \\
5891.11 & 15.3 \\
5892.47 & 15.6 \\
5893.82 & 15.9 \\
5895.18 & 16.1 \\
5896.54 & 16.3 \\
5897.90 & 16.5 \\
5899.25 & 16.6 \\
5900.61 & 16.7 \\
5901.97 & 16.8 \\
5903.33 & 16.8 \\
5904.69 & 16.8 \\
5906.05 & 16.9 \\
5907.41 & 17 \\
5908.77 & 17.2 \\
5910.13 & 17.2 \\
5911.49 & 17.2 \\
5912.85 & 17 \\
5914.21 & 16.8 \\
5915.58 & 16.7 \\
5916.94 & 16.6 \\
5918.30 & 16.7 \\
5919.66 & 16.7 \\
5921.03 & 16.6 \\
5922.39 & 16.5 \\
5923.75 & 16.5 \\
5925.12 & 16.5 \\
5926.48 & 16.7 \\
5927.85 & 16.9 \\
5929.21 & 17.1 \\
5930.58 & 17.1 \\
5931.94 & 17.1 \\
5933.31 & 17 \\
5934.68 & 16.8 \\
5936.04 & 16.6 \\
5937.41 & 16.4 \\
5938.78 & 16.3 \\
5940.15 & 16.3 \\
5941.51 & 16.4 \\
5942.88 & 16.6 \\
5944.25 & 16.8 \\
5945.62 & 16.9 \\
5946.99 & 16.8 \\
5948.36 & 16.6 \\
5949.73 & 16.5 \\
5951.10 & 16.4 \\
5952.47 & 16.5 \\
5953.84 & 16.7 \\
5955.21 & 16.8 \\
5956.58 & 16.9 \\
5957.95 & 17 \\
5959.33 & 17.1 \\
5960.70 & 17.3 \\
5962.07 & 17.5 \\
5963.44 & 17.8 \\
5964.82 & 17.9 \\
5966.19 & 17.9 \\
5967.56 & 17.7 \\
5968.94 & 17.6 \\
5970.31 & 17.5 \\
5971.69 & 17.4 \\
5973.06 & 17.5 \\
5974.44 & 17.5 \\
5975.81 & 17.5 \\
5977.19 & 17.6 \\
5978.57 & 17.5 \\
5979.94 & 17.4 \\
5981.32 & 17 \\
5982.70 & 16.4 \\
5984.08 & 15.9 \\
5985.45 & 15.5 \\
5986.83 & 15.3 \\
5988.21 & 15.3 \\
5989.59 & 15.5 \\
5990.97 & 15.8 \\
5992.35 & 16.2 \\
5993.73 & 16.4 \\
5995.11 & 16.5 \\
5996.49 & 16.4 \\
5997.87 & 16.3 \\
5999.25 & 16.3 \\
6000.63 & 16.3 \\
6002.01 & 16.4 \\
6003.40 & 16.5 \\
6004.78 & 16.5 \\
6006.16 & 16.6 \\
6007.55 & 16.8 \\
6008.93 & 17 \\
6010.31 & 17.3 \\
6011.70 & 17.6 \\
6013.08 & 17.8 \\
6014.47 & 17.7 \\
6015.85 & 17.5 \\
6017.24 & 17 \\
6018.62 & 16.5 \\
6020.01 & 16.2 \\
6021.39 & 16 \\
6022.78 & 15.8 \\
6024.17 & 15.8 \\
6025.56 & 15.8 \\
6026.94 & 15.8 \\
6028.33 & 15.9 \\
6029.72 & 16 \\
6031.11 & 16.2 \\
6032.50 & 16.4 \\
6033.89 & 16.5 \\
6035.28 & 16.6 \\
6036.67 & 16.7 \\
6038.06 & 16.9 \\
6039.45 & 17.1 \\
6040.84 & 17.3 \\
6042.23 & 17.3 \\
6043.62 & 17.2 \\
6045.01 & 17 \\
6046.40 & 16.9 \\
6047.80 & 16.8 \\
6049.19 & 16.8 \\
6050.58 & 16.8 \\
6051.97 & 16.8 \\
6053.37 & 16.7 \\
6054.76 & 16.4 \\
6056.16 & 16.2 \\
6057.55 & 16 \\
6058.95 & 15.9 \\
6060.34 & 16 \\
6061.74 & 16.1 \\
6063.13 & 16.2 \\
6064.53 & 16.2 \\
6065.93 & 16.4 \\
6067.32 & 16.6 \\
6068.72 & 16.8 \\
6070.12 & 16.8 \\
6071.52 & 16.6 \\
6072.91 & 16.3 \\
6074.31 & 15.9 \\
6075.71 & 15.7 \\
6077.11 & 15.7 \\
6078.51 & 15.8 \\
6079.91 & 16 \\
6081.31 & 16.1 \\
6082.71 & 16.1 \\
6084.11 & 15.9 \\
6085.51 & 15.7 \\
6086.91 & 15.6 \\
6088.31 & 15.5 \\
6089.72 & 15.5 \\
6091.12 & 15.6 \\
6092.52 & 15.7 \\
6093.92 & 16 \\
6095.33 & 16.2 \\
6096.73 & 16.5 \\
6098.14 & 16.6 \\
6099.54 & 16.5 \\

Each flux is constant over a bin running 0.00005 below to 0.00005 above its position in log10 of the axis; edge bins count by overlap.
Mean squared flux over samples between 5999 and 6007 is 270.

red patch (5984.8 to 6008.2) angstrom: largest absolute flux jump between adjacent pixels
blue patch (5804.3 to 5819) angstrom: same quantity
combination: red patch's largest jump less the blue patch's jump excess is -0.20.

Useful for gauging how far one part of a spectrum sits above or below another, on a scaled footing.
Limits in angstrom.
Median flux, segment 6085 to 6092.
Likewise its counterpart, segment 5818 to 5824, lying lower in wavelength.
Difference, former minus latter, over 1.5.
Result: -0.47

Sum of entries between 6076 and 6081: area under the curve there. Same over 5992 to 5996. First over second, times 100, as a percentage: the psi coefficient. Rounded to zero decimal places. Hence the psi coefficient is 97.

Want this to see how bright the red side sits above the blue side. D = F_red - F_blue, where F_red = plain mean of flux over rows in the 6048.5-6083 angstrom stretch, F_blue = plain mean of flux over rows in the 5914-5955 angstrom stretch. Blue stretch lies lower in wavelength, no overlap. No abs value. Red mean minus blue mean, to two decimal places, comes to -0.39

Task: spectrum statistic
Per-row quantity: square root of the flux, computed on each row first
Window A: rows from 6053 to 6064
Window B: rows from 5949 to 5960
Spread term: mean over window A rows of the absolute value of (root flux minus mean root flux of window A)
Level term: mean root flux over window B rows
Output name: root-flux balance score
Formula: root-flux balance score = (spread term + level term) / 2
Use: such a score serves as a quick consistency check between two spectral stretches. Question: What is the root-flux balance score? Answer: 2.057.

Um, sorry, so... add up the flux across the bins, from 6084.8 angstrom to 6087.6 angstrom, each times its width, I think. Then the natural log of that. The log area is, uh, 3.78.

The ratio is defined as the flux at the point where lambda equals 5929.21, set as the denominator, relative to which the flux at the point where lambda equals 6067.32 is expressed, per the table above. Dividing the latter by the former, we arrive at 0.971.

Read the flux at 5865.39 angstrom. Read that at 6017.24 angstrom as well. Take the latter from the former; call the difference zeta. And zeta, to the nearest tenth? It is 0.6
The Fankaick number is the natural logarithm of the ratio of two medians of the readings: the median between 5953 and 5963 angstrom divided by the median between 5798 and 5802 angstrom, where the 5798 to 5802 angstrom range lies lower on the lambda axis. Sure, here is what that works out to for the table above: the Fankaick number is 0.080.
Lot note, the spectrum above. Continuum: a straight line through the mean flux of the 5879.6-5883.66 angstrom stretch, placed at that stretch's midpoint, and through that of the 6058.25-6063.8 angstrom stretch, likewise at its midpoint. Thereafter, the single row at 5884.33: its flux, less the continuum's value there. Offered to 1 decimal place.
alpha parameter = -0.5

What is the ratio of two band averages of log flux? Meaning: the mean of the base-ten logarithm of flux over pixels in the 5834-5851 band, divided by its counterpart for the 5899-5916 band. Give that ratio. 1.00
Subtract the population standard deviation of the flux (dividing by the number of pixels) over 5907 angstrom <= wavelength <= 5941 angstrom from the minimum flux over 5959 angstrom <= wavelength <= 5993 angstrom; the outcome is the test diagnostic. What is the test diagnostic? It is 15.0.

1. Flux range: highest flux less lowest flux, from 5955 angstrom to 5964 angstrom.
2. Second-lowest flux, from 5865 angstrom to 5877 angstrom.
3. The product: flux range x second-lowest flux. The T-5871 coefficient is 16.8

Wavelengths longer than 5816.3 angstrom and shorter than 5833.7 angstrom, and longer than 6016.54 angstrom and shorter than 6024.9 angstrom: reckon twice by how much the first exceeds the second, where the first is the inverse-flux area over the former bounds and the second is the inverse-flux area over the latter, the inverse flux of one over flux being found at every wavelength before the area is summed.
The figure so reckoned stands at 1.0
